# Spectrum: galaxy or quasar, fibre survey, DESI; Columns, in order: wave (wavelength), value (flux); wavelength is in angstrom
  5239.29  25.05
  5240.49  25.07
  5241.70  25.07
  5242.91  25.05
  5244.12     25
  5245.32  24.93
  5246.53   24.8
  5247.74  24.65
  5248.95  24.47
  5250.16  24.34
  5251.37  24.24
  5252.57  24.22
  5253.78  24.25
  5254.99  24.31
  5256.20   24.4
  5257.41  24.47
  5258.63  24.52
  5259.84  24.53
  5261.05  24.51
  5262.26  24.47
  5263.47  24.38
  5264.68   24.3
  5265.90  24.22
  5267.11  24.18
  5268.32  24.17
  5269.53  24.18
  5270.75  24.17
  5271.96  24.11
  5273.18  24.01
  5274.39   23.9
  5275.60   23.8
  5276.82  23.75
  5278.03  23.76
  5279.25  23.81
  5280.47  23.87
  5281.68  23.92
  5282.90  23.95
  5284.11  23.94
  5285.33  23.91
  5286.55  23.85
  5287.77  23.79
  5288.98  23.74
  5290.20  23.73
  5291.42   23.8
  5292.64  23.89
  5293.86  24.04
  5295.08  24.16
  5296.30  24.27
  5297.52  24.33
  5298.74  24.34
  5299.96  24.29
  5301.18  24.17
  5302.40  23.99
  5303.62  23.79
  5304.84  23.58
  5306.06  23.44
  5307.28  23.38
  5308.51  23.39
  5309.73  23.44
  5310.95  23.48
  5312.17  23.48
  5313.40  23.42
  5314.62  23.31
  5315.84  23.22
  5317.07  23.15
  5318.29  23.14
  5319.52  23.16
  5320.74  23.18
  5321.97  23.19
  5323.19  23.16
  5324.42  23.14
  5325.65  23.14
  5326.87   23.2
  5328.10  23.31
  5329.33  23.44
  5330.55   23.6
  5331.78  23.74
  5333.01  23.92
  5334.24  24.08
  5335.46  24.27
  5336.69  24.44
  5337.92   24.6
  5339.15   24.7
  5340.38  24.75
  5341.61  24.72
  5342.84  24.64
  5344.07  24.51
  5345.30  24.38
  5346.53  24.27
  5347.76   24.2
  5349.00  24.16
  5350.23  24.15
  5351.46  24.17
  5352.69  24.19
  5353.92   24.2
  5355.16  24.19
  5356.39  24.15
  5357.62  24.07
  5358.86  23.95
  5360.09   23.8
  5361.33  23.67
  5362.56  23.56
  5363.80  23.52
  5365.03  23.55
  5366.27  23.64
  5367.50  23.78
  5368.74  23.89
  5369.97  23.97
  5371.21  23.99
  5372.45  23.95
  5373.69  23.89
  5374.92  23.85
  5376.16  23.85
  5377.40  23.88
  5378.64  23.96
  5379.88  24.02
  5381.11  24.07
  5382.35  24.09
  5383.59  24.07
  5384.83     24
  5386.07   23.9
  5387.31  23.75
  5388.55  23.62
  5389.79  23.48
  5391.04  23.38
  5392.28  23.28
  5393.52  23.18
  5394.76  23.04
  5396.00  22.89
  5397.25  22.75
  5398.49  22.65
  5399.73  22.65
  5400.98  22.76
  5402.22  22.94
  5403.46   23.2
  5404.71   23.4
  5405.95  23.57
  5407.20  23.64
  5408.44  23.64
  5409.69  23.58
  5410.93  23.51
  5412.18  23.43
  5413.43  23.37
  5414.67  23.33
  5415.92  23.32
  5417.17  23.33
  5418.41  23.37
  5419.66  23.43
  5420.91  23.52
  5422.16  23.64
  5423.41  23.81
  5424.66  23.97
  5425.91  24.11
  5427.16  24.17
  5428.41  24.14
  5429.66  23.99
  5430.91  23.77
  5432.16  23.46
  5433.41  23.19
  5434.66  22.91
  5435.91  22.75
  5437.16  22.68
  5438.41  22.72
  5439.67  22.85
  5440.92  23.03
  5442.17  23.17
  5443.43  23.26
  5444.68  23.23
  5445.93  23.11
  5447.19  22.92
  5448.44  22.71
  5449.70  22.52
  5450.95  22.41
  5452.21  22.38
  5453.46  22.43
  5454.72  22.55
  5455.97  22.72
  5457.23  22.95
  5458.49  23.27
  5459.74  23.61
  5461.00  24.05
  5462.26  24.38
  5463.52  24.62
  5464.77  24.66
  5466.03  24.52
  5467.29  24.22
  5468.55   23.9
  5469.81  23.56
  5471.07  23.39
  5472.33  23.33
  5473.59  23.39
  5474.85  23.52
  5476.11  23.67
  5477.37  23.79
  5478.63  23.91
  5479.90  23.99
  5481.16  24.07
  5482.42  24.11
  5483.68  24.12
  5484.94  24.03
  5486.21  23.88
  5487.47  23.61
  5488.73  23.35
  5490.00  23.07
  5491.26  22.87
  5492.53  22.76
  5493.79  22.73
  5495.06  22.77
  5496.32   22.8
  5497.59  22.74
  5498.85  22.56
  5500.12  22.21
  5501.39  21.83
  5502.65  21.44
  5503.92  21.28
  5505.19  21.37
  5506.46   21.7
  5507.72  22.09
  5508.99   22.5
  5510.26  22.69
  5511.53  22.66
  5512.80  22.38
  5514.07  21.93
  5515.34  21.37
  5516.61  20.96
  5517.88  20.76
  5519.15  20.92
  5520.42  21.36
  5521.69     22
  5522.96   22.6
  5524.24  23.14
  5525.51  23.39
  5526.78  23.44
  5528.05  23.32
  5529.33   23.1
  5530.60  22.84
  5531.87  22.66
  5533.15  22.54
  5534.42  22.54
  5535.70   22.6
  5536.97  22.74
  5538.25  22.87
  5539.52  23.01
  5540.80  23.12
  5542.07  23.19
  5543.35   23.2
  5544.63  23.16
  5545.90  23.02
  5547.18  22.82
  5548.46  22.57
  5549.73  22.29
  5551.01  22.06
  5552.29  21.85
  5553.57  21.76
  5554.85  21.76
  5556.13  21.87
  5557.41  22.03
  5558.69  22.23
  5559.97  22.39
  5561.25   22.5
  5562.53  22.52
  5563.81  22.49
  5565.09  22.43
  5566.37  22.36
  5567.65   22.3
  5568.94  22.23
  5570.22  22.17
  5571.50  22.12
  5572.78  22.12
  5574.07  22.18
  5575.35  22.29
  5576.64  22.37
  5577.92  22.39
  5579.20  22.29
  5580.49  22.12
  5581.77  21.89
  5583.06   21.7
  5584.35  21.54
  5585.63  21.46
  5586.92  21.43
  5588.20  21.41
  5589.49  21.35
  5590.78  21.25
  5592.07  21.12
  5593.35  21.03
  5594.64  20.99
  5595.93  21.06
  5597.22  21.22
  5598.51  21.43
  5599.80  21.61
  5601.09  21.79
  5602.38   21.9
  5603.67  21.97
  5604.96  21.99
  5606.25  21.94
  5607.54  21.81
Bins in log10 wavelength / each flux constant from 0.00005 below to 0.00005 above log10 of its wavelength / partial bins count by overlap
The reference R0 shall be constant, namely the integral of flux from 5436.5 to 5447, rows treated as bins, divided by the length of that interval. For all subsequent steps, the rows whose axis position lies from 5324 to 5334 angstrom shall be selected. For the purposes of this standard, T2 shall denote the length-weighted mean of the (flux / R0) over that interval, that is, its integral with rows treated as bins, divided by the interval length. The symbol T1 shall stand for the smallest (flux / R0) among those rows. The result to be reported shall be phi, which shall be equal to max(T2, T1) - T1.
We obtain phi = 0.014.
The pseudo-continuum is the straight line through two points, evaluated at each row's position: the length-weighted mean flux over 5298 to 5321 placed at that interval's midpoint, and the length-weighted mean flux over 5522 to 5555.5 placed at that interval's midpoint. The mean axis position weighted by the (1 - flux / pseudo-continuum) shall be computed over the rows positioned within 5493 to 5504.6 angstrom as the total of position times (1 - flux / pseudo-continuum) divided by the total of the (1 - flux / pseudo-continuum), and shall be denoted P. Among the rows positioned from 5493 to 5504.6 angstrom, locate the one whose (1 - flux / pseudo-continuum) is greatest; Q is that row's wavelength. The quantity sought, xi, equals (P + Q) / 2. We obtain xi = 5502.7 angstrom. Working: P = 5501.6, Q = 5503.92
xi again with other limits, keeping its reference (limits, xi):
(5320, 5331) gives 5324.2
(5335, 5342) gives 5337.2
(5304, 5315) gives 5312.5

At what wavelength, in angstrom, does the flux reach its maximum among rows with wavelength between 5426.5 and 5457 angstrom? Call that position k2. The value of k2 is 5427.16 angstrom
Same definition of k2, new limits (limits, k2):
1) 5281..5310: 5298.74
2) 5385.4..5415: 5386.07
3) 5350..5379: 5353.92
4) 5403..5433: 5427.16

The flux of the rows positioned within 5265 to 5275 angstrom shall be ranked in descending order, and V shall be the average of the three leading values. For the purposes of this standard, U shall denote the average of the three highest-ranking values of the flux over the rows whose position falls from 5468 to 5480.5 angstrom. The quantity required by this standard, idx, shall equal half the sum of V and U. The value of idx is 24.1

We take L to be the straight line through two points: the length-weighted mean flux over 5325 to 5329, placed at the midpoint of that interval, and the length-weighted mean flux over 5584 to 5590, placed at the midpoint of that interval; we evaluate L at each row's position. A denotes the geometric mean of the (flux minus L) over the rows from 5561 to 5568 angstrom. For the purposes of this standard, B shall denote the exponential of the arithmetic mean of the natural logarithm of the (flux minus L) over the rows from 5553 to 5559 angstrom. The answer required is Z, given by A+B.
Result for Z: 1.0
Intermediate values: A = 0.8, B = 0.2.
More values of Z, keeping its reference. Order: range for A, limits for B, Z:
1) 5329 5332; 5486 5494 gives 1.4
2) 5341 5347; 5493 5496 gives 2.1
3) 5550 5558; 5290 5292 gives 0.5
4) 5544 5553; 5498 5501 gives 1.0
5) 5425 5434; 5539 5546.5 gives 2.6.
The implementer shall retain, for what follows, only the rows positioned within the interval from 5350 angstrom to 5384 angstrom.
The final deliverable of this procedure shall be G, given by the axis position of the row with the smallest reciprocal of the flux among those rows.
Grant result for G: 5353.92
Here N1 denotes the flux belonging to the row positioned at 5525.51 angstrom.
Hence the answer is 23.39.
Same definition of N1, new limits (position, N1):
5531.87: 22.66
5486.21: 23.88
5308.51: 23.39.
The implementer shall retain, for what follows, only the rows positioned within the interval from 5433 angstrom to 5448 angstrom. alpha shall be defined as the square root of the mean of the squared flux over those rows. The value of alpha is 23.0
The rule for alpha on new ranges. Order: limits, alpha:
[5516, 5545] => 22.6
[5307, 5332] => 23.3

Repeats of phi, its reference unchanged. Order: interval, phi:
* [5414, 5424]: 0.007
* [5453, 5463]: 0.036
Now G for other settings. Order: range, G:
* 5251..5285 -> 5259.84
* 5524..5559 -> 5526.78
